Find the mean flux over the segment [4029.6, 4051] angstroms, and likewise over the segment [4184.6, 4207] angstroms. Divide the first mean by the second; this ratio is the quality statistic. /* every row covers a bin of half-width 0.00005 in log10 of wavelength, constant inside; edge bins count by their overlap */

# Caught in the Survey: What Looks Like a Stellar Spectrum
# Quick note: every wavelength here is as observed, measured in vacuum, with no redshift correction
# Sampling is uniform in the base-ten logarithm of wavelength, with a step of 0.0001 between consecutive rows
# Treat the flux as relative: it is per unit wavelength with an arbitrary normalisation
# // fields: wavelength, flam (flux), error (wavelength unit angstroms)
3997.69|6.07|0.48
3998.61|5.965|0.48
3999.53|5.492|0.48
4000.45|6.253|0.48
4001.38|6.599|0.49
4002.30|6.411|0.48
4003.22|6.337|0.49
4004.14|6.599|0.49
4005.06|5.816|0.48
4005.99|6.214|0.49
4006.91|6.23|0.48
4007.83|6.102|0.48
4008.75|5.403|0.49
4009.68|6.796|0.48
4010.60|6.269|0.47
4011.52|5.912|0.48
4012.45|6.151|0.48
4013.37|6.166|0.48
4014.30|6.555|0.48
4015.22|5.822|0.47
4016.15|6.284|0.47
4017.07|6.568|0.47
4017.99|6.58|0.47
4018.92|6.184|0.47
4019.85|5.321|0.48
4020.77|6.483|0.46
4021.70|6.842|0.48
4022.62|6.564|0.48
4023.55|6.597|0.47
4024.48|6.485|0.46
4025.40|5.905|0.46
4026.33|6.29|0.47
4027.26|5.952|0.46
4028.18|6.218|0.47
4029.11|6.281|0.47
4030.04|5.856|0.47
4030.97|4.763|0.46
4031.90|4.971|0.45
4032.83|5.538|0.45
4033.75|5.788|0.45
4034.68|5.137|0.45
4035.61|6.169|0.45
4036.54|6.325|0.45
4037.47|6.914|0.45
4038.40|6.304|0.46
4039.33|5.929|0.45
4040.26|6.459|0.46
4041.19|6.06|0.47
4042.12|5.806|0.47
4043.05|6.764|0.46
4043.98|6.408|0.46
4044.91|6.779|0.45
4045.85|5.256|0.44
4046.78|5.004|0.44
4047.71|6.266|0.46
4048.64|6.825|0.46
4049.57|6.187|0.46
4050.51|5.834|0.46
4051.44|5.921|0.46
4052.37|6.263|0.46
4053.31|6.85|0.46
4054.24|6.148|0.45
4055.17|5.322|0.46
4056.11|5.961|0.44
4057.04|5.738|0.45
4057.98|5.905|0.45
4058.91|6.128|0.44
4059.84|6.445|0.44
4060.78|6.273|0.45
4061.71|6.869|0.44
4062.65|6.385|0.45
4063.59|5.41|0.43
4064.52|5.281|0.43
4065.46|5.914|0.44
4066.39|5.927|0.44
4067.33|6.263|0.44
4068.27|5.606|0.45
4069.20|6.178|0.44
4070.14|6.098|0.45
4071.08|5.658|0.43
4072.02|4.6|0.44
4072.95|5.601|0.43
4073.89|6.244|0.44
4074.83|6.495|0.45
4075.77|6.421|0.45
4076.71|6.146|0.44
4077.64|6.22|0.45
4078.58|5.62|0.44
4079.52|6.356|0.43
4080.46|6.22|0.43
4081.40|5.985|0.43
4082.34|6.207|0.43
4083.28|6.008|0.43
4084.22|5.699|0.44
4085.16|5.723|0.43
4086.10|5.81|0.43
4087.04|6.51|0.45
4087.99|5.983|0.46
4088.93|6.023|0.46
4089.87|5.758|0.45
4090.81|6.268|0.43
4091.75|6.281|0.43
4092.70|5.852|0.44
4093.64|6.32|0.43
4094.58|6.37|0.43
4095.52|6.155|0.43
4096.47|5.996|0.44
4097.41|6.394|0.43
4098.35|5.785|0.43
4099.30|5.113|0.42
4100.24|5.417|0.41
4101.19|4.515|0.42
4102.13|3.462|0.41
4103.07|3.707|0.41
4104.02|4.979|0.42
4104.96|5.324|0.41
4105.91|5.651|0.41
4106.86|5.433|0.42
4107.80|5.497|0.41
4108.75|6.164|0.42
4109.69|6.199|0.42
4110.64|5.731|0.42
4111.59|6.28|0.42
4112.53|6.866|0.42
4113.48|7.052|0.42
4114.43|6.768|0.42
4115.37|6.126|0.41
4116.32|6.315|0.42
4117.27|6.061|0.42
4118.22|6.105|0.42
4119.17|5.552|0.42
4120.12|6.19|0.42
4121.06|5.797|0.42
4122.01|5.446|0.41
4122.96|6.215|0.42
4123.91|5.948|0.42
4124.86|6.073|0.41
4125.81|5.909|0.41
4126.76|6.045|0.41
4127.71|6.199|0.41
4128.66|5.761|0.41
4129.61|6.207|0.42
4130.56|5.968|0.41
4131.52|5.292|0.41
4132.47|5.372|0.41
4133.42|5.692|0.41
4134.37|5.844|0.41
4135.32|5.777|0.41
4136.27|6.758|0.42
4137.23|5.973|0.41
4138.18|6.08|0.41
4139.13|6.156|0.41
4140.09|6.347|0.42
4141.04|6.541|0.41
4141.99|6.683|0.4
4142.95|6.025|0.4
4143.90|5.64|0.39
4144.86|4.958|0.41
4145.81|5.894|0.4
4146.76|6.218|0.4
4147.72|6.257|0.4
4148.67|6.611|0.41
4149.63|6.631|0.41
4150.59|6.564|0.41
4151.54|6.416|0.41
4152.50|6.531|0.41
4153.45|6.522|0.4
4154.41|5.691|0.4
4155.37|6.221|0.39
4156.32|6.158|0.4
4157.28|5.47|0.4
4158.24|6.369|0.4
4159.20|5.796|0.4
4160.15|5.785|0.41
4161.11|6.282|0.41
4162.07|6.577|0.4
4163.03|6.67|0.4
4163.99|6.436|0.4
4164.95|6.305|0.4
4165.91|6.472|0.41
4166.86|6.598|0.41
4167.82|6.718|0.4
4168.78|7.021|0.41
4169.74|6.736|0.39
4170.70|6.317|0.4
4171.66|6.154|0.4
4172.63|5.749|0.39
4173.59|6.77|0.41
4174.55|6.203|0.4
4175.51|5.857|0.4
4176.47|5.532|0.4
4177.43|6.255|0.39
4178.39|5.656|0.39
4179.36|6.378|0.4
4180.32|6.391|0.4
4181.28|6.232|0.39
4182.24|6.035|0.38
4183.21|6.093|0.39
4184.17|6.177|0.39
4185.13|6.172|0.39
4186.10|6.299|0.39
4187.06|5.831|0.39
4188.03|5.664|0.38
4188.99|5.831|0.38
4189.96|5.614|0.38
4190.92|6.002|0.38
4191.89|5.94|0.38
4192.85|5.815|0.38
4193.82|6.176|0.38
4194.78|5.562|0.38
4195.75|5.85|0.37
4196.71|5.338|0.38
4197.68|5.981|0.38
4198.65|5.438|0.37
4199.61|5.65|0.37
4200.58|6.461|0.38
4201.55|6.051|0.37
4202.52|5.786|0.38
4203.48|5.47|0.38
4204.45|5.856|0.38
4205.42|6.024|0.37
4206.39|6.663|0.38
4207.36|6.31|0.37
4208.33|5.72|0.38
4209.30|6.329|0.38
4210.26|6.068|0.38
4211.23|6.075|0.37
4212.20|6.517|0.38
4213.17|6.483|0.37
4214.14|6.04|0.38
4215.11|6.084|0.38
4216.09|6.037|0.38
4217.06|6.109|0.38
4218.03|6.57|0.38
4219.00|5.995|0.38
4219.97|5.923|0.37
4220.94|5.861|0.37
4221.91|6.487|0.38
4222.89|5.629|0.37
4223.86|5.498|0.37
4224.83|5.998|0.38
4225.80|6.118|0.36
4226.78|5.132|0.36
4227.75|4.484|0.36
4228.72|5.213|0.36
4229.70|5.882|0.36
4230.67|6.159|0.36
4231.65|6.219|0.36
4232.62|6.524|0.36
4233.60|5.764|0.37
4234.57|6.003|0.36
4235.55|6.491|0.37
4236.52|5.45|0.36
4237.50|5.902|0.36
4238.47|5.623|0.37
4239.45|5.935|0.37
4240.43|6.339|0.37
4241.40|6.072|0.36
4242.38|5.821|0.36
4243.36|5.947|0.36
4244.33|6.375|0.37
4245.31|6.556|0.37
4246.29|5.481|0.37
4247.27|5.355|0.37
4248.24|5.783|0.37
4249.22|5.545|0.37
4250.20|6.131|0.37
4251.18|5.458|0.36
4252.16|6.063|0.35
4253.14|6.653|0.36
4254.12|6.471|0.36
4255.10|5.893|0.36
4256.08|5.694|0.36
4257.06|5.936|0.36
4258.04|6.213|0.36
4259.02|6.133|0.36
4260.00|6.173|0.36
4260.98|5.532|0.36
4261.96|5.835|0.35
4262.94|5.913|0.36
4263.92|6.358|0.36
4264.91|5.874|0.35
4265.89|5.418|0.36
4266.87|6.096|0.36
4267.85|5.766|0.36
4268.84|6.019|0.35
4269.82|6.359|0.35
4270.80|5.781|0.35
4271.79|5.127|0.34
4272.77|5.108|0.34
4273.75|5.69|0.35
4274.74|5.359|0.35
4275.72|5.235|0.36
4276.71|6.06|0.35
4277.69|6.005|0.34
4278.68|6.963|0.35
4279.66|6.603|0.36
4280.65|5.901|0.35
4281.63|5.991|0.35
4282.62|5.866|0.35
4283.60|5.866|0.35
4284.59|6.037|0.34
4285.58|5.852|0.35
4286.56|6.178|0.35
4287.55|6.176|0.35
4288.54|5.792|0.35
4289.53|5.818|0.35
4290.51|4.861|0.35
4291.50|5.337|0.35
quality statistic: 1.01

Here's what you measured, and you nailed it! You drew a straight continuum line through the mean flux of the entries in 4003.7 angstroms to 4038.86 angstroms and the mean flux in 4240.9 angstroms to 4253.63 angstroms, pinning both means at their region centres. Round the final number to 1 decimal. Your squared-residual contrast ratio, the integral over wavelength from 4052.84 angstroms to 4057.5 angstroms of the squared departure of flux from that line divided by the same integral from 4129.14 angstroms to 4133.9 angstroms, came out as 1.1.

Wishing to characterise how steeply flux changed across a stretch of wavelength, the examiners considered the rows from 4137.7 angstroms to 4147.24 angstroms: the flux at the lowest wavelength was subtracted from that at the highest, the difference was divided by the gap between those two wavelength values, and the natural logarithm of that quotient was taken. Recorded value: -4.1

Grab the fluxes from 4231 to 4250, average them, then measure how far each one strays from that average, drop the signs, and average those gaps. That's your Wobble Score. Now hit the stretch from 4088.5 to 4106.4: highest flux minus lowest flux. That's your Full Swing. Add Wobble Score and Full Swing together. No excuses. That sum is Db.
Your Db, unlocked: 3.2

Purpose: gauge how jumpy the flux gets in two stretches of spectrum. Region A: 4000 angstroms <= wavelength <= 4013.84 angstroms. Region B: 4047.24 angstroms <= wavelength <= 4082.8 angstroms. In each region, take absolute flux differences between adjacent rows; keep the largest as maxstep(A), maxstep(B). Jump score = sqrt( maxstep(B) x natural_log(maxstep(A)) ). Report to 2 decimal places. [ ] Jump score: 0.59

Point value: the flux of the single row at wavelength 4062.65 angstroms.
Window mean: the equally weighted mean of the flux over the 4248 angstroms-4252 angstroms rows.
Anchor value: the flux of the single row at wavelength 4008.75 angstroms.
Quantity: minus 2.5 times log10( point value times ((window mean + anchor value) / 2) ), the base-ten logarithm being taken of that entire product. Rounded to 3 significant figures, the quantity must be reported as -3.88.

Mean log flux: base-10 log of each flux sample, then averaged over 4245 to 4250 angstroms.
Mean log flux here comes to 0.758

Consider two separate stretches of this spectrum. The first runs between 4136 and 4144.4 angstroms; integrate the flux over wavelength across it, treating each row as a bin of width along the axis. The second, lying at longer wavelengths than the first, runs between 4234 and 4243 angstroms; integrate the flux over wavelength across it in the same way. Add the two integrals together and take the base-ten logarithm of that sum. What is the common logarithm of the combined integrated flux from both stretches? 2.02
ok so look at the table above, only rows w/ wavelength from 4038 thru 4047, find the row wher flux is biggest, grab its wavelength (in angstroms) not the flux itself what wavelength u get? 4044.91 angstroms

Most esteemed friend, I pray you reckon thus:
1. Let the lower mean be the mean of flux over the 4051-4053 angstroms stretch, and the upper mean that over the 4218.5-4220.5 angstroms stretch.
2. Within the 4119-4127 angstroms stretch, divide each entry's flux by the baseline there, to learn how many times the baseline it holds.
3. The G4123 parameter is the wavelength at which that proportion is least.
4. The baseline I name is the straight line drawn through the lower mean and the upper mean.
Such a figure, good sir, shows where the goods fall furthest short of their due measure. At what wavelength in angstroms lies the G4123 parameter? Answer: 4122.01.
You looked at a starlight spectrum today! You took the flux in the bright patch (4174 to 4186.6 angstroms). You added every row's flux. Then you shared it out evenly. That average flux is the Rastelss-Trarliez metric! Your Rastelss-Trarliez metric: 6.10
